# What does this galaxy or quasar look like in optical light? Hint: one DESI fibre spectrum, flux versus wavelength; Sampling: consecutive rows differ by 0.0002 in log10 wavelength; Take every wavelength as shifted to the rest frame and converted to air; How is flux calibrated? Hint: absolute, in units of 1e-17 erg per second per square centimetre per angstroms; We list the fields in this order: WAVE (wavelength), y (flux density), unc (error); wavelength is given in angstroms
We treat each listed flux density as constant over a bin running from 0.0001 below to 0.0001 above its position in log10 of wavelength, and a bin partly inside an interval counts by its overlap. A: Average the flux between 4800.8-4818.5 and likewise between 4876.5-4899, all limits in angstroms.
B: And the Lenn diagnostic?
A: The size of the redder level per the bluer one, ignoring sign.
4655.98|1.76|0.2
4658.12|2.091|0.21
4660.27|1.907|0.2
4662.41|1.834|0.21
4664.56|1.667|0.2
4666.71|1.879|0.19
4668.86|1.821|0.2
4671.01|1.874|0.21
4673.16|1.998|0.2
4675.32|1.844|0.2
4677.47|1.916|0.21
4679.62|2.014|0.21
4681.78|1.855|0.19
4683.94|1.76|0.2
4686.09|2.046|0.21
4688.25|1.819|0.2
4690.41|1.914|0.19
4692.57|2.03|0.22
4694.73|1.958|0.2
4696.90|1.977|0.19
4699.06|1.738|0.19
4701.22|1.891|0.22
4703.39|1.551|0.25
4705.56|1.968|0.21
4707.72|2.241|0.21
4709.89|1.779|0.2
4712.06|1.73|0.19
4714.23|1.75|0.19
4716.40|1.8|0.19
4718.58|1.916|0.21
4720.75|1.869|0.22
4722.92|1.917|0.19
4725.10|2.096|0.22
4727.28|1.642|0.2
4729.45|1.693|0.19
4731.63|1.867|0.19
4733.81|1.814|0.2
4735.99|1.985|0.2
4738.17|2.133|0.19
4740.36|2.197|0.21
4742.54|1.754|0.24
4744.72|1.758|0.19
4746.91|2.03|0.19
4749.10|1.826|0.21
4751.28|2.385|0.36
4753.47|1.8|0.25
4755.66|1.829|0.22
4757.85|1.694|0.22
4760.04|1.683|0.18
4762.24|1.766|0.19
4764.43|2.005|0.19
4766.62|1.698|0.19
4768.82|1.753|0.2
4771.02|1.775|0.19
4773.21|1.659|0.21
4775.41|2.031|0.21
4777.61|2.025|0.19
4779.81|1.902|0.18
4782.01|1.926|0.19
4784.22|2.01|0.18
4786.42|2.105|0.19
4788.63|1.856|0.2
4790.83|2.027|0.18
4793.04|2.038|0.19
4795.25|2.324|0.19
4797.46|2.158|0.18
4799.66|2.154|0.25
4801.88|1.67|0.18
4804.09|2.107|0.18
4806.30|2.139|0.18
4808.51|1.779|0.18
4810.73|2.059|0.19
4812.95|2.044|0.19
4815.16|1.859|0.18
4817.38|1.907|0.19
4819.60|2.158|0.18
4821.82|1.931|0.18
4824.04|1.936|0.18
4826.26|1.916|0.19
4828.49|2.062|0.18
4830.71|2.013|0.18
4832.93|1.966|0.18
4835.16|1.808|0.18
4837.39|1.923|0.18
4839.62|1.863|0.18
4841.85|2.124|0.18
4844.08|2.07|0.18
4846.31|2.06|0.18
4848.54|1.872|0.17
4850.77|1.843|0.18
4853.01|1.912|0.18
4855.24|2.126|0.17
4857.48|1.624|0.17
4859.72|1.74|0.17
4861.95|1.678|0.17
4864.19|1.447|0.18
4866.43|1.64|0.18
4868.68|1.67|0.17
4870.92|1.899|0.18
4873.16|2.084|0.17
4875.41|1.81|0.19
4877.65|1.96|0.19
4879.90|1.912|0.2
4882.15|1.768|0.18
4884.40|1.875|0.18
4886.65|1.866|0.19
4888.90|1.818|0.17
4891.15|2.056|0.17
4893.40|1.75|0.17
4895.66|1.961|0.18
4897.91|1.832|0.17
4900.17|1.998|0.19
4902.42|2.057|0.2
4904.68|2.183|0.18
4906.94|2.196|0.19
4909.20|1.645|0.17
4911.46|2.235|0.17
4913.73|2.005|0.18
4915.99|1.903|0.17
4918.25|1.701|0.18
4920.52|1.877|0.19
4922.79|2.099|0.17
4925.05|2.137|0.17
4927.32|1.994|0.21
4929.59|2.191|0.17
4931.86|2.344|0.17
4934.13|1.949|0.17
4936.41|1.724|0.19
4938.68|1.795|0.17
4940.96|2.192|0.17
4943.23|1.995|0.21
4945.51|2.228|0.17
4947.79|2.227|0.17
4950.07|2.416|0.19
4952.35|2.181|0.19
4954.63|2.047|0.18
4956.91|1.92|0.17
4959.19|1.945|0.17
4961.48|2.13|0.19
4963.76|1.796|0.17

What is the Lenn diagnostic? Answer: 0.97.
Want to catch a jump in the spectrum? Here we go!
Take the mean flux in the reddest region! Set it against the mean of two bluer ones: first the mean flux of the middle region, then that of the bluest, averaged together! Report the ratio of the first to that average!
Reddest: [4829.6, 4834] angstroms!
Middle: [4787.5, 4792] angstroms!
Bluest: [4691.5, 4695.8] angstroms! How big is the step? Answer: 1.01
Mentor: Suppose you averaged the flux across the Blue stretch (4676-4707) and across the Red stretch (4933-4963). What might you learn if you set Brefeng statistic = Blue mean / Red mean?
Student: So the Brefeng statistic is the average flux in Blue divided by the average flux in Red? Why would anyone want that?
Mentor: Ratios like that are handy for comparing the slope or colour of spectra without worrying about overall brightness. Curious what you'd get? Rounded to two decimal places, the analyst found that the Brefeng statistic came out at 0.92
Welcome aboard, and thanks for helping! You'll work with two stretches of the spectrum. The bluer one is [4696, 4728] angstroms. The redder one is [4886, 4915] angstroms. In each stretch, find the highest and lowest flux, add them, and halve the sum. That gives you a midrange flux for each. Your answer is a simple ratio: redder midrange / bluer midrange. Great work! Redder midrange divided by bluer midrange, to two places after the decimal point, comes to 1.02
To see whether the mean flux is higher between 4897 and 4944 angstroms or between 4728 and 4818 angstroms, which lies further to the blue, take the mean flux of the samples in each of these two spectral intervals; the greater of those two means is 2.00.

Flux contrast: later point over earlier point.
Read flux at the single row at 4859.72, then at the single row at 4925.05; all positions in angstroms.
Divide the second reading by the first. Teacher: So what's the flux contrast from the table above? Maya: 1.23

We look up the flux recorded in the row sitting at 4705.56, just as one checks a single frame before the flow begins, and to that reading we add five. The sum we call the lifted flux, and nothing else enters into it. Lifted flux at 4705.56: 6.97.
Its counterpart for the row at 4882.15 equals 6.77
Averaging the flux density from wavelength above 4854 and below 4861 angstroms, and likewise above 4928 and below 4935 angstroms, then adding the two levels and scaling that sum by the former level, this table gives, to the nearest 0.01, 7.30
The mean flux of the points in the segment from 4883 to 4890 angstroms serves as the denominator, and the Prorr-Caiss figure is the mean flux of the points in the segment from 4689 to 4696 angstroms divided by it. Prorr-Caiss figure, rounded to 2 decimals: 1.06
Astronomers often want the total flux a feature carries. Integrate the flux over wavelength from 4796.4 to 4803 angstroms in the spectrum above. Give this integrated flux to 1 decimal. 13.2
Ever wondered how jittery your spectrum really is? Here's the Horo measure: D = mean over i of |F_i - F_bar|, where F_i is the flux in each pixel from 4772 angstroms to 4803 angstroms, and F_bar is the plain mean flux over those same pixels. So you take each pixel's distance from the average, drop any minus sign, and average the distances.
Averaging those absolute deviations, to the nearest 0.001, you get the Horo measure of 0.135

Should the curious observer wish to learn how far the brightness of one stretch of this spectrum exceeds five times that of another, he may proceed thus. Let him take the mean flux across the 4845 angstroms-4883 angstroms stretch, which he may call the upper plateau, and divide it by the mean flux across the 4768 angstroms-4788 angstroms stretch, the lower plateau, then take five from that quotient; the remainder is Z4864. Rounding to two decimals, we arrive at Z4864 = -4.04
